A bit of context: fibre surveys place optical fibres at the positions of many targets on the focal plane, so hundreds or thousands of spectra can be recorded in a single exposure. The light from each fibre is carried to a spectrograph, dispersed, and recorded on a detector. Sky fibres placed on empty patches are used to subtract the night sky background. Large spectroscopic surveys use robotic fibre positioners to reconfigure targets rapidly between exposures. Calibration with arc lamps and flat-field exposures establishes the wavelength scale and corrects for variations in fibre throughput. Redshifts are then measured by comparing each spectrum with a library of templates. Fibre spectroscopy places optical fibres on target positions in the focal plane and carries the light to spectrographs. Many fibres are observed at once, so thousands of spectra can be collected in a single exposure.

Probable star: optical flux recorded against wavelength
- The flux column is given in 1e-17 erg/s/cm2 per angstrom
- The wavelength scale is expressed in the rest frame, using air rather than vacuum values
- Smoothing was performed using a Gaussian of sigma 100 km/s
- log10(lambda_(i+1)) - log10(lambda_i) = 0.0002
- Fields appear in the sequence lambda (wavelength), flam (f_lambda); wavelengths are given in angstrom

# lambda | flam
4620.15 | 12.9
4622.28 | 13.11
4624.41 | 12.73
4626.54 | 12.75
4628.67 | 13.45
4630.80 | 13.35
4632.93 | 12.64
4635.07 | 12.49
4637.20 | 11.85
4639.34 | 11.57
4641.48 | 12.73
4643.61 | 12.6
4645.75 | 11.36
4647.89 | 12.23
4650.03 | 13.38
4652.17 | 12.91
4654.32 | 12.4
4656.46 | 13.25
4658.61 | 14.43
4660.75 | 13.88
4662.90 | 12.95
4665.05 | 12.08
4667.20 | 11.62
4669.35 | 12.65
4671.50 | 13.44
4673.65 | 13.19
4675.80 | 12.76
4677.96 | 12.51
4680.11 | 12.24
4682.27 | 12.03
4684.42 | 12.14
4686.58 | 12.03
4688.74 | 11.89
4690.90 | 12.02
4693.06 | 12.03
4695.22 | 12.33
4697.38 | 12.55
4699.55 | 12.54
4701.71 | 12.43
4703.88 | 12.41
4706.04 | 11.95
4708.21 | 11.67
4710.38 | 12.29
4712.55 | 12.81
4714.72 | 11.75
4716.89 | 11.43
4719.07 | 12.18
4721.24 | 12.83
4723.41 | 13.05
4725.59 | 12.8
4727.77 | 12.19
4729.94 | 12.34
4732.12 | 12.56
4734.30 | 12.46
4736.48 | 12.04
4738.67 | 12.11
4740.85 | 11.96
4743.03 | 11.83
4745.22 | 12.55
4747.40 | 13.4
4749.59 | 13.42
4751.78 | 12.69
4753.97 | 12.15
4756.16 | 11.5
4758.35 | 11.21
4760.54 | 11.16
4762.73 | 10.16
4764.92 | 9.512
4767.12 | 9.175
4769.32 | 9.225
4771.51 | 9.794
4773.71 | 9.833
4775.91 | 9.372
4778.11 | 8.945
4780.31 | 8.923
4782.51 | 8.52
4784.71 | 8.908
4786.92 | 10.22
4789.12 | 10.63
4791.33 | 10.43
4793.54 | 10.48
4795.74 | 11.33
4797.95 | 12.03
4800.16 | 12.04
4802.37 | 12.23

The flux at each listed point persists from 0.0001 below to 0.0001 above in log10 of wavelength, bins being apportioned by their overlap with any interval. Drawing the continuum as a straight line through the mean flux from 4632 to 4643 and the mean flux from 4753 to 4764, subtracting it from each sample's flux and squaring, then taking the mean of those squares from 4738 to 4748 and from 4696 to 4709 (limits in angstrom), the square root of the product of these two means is 0.74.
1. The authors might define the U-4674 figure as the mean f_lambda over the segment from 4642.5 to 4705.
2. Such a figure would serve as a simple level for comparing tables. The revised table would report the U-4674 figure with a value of 12.6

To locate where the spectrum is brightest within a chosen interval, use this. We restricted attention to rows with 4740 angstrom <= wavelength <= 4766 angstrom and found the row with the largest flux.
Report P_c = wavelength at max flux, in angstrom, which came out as 4749.59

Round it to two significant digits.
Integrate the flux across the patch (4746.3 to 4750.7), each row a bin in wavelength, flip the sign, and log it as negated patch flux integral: -59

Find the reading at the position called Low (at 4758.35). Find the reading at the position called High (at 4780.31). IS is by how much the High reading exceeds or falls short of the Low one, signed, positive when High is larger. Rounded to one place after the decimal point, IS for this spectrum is -2.3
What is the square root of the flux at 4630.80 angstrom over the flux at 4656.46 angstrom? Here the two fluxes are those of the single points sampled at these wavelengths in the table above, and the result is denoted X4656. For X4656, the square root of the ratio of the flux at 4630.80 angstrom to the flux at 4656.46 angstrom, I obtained 1.00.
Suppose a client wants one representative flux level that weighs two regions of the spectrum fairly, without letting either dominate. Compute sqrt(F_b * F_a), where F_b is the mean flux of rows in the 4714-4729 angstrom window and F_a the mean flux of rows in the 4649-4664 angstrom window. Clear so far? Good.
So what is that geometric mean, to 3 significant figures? 12.8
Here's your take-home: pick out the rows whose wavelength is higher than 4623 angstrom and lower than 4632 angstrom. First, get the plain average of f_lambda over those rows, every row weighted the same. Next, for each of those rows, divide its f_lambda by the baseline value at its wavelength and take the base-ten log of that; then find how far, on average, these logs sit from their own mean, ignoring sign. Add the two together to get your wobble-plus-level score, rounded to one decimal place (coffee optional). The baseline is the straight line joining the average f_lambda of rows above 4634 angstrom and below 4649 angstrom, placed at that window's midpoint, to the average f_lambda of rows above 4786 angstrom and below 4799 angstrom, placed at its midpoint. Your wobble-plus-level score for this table 13.1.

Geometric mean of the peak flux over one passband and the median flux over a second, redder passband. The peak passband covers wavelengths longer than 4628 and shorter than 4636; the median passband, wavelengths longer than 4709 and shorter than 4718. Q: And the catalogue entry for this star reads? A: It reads 12.7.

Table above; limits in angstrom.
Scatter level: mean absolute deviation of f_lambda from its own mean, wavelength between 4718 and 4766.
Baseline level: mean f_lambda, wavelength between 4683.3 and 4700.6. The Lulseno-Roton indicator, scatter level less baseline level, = -11.5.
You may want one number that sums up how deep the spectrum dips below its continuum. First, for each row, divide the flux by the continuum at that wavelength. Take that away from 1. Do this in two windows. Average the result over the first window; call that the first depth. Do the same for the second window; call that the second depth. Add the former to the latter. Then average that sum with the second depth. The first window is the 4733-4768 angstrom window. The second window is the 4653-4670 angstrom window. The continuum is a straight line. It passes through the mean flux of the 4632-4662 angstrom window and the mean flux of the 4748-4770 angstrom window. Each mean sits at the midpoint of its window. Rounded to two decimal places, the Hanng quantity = -0.06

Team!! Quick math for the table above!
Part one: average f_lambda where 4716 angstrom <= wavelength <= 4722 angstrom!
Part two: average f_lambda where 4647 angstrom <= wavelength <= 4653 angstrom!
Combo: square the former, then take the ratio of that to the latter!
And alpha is 11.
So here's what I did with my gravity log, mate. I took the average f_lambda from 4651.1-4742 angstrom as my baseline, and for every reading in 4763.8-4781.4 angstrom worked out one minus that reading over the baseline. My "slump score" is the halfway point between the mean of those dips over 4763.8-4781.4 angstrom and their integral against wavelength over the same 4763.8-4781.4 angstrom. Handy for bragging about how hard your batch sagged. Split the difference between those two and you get 2.32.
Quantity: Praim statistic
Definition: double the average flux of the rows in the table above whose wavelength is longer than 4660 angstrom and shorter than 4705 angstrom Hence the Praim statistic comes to 24.9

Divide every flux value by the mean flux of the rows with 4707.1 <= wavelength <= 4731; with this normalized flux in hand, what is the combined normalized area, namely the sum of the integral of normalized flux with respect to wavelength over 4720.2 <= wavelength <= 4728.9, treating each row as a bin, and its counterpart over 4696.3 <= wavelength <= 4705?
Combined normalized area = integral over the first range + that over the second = 17.8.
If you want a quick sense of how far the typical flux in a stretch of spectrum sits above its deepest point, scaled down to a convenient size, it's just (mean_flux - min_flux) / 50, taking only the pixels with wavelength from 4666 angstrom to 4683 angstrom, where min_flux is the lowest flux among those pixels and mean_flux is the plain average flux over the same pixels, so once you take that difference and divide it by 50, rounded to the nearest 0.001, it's 0.019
